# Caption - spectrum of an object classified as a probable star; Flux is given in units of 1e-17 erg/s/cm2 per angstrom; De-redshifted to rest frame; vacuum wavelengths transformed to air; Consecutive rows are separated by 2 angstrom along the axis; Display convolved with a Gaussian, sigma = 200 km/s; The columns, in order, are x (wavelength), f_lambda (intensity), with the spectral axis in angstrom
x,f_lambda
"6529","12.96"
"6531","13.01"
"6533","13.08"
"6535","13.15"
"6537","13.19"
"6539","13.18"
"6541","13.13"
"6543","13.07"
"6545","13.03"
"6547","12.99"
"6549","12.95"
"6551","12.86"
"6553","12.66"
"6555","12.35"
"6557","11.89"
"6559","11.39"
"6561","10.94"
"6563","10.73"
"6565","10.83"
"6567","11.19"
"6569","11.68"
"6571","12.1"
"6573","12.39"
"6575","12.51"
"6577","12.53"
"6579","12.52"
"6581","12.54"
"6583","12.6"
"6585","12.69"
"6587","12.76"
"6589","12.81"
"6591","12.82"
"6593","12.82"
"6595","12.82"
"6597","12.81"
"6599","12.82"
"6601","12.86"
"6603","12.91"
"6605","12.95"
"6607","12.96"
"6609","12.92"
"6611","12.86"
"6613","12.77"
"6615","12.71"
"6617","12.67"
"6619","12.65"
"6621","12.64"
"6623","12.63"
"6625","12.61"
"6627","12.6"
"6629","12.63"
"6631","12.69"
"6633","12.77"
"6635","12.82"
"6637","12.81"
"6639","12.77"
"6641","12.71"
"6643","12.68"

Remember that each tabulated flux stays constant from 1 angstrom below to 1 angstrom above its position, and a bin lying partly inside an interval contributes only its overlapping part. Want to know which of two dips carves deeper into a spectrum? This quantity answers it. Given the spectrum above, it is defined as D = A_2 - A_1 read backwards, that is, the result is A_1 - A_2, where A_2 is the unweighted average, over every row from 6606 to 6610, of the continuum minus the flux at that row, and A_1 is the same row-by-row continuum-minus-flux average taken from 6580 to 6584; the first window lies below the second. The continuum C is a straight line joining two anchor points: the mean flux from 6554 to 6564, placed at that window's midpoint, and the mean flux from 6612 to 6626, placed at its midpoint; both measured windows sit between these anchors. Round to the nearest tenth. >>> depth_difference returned -0.2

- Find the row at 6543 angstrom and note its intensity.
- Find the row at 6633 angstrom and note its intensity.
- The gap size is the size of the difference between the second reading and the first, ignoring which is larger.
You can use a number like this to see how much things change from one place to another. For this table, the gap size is 0.30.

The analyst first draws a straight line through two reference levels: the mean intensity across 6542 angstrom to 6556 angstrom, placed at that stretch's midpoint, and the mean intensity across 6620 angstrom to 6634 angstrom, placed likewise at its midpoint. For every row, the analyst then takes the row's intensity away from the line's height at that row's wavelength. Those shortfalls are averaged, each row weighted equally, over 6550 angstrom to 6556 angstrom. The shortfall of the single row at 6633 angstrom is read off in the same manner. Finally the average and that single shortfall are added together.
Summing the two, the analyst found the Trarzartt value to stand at 0.1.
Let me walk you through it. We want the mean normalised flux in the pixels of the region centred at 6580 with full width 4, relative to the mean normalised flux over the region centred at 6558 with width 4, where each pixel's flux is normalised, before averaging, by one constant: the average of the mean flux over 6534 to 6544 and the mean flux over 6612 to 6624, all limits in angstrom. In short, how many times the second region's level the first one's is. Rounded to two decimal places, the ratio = 1.08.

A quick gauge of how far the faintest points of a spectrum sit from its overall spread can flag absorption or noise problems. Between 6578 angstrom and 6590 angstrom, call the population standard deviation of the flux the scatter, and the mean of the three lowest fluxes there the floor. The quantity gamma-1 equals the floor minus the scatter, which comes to 12.4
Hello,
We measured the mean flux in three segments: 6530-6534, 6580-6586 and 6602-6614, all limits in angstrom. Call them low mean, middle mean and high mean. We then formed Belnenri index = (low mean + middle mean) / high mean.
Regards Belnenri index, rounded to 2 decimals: 1.99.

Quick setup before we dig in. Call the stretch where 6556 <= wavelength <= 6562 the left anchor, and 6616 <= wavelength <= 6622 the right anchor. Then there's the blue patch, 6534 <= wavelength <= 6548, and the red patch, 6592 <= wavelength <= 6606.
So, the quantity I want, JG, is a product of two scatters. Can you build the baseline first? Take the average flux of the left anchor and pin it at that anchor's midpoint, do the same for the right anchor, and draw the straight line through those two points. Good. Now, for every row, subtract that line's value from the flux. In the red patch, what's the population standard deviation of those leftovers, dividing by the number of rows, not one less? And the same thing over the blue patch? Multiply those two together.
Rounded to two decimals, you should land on 0.01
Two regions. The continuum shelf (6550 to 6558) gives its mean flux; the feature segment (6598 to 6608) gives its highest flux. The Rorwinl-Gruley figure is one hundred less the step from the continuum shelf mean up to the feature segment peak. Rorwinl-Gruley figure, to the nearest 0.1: 99.5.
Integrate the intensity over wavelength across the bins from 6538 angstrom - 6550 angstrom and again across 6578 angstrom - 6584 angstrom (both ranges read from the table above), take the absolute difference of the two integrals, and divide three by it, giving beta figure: 0.037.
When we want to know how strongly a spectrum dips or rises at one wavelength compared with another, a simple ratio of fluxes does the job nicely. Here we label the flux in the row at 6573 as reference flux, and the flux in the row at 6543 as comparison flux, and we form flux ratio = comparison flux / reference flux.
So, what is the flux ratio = 1.05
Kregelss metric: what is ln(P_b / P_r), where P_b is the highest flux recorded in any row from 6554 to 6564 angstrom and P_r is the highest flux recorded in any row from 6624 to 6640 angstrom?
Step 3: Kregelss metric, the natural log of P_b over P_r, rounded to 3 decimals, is -0.037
